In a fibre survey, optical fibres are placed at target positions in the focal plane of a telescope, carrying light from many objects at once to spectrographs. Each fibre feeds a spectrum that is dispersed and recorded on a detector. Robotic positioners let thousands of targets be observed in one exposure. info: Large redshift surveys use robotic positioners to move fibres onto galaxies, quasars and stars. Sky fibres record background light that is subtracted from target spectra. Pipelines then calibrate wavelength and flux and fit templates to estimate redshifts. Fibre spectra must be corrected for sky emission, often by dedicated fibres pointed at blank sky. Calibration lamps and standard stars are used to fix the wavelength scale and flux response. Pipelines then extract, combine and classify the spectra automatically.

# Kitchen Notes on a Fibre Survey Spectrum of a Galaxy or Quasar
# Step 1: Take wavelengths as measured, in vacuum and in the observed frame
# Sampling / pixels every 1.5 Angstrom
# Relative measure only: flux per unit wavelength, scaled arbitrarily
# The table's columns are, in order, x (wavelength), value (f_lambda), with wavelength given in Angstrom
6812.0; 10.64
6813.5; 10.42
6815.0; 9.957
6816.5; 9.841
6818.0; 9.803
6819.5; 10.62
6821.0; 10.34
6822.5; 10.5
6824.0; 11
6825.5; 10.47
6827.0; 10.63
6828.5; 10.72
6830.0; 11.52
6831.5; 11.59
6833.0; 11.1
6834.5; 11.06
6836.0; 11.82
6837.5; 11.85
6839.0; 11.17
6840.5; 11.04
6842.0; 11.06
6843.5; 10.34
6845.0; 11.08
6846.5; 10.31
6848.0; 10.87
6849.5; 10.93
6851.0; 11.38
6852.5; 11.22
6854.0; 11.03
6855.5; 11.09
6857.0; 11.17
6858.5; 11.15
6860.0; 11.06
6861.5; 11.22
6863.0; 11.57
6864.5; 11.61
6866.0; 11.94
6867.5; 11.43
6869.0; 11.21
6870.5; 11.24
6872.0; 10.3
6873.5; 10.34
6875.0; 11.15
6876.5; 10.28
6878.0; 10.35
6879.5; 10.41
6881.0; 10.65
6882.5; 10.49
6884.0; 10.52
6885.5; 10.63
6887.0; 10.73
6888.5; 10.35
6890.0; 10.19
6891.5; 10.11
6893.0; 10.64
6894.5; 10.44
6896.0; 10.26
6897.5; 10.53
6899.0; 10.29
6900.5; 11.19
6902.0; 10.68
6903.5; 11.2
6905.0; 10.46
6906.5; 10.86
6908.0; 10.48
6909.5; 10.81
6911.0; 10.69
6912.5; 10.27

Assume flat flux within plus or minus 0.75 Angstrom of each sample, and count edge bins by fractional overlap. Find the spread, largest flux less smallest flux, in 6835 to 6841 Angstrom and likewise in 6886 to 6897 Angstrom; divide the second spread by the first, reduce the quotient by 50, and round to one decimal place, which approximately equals -49.2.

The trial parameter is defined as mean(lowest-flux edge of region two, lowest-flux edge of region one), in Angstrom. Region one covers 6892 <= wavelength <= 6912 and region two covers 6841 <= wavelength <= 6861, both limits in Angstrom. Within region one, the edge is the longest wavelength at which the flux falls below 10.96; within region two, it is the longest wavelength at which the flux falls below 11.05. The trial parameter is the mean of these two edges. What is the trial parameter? 6882.5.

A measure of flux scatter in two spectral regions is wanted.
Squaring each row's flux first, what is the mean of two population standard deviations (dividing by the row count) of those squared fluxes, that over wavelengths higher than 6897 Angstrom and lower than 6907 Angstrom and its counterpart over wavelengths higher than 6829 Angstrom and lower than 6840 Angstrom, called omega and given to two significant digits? 7.1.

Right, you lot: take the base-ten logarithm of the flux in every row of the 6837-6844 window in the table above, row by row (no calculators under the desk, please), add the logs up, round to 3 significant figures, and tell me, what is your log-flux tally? 5.22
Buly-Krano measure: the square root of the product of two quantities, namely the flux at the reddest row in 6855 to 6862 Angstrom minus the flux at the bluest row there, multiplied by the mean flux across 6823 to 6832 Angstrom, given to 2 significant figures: 1.2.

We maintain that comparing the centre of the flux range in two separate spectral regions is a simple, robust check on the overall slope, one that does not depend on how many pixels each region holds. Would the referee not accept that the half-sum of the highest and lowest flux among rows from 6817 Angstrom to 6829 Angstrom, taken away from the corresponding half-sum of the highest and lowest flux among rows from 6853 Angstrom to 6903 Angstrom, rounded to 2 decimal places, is 0.62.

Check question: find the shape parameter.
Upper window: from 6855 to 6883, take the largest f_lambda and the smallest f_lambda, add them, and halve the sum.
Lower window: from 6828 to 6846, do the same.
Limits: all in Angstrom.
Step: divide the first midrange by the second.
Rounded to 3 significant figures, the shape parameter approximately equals 1.00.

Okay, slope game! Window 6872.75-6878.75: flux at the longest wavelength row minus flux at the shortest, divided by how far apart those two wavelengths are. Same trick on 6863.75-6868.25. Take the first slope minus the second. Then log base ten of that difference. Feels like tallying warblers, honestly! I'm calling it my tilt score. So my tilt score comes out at -1.2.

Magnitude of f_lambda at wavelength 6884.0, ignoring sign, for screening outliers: 10.5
